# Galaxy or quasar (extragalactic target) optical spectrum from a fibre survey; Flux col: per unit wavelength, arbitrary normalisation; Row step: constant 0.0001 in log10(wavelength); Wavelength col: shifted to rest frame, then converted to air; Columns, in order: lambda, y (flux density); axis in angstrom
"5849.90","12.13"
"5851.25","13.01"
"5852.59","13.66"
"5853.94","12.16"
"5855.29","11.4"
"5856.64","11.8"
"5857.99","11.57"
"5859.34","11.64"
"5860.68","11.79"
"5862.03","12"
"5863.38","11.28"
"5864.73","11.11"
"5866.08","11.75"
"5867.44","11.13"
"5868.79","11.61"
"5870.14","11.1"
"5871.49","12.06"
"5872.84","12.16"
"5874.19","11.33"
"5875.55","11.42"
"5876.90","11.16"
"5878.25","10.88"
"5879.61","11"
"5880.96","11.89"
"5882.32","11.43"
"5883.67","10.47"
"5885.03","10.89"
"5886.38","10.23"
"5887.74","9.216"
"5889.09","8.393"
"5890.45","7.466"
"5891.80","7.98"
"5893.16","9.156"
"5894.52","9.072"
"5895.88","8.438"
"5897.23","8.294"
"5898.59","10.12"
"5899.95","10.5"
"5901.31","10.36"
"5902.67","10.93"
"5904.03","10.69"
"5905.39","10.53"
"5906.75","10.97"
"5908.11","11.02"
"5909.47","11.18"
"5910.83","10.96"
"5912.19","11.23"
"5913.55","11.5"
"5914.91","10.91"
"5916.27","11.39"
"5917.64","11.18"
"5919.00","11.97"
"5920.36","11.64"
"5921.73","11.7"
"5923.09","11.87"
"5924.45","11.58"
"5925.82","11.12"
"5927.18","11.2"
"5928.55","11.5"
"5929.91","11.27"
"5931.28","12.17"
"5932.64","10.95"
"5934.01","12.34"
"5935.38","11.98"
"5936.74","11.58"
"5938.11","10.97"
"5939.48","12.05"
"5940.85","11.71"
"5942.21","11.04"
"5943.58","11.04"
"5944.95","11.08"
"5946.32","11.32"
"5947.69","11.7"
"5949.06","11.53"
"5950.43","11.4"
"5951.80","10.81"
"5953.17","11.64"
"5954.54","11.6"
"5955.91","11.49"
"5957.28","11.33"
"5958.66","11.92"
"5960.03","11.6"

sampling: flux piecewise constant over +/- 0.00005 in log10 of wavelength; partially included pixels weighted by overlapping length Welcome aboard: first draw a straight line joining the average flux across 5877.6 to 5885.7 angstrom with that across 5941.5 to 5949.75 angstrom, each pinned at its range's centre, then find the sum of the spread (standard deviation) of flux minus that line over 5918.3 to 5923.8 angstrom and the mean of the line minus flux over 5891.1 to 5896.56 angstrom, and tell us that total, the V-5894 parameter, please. 2.6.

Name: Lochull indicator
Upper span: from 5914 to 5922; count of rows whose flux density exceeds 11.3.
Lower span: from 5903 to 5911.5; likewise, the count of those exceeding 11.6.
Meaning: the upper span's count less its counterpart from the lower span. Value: 4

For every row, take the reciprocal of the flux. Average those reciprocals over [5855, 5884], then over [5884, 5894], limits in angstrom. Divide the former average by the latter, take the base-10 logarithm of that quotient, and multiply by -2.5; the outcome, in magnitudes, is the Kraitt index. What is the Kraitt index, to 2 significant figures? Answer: 0.27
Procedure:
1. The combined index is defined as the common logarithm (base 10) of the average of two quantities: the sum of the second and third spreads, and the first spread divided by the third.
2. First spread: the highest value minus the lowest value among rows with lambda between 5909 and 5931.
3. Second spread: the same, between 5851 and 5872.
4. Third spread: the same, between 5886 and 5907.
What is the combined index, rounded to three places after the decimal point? 0.503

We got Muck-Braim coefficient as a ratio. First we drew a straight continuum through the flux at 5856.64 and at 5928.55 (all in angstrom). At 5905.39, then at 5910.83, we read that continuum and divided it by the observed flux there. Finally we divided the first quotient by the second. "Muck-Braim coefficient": 1.04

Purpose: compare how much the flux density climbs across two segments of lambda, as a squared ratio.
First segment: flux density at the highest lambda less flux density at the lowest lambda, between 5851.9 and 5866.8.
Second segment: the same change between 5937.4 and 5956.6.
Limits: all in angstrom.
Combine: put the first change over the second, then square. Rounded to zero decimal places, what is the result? 13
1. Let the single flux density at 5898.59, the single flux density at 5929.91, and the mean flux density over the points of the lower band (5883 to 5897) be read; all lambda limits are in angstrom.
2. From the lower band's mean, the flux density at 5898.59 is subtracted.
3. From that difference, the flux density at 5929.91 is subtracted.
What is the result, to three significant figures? -12.3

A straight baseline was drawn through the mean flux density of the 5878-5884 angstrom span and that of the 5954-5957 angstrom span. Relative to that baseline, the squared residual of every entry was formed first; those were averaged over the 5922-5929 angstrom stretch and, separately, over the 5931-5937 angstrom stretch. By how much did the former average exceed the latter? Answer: -0.3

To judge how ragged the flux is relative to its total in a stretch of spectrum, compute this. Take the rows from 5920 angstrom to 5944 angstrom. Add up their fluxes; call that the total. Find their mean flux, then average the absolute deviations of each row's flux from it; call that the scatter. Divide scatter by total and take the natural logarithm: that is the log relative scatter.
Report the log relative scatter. -6.4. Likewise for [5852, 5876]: -6.3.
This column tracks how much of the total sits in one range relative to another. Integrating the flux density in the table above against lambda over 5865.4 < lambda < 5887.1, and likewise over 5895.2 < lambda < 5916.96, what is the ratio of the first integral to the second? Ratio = 1.06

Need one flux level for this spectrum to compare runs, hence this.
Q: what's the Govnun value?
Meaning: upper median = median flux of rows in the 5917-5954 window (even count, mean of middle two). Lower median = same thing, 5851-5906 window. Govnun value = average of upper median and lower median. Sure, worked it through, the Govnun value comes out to 11.3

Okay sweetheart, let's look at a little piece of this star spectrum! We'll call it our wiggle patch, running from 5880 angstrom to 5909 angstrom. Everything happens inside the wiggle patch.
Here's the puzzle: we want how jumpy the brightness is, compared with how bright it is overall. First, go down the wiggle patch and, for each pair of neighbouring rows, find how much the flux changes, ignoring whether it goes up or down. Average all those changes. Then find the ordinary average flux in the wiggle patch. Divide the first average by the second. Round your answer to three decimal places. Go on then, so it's 0.059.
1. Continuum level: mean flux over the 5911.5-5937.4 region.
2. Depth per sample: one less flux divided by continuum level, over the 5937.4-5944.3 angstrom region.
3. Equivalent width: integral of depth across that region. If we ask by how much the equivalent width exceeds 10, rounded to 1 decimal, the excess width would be -9.9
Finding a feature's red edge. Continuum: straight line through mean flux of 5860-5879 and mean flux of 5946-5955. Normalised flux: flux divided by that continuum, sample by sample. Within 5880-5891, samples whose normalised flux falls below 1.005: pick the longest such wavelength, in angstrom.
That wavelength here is 5890.45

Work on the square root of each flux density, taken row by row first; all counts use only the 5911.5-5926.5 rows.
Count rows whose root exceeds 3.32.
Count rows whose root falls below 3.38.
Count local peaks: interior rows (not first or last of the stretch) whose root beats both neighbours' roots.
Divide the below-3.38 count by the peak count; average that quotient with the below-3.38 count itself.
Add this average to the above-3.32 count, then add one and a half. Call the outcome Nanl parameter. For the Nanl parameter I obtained 15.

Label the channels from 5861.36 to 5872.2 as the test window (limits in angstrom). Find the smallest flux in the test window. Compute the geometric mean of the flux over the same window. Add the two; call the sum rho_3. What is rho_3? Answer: 22.6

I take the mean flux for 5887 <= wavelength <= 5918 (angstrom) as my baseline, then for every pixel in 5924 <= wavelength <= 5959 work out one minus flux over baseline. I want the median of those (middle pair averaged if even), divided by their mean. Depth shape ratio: 1.02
